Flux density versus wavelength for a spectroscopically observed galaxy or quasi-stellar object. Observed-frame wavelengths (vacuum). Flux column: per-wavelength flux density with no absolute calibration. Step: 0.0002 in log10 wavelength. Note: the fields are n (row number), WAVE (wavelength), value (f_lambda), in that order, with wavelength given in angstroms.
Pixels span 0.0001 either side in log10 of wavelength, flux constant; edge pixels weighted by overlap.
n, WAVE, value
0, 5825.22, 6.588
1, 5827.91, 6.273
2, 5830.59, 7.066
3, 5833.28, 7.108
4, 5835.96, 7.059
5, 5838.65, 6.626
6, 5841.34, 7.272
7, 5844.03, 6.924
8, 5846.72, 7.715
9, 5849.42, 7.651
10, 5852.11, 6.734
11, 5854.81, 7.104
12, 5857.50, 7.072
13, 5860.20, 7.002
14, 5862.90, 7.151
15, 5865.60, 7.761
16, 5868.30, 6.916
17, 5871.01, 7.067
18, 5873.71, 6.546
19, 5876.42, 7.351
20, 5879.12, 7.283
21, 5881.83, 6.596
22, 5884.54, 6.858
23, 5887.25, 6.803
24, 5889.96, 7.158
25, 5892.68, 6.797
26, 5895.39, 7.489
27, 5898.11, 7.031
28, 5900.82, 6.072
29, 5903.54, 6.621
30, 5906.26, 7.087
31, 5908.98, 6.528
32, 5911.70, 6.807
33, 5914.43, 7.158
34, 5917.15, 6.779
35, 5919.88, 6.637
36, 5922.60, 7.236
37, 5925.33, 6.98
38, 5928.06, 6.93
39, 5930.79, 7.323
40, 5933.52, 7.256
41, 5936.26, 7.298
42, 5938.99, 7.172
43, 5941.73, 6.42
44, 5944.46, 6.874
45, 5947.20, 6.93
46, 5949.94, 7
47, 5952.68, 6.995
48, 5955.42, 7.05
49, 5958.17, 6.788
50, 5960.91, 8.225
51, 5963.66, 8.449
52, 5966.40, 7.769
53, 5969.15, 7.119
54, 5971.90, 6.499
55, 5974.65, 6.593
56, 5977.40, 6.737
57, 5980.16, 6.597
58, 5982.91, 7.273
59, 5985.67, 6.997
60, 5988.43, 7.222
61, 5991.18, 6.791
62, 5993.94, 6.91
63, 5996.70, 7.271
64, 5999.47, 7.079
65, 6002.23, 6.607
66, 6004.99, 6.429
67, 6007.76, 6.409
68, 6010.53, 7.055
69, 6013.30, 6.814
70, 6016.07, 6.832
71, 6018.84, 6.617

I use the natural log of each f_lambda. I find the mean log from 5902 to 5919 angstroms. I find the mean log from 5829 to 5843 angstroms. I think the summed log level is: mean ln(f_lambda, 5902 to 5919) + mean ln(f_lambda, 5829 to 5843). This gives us 3.87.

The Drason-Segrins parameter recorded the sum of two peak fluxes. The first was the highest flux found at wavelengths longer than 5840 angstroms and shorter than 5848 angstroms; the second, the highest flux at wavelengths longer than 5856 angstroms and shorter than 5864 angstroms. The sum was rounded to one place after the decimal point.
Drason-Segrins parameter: 14.9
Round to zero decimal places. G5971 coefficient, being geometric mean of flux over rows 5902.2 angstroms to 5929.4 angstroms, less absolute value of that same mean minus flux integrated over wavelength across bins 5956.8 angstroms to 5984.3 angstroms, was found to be -184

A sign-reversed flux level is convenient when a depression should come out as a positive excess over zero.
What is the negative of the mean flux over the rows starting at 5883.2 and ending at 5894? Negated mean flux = -6.9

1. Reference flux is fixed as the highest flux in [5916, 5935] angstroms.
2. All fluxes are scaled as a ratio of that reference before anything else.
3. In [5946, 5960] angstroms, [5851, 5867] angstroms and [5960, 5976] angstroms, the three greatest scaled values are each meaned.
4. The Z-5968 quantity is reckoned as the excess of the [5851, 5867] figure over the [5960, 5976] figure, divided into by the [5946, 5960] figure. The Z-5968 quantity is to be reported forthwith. -0.12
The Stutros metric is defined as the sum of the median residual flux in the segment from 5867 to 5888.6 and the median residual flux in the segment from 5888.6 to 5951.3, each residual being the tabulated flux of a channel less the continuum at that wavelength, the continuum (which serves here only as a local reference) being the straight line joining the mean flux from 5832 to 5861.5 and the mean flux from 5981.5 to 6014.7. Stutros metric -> -0.21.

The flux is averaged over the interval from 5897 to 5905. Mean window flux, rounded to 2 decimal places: 6.57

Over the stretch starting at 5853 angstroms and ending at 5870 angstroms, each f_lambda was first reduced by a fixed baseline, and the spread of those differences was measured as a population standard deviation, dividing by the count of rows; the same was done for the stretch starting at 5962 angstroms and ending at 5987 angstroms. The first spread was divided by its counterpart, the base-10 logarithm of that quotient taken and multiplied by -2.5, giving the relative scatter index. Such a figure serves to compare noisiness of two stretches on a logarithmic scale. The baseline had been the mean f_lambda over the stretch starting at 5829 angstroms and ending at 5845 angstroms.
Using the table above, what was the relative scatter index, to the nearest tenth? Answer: 0.9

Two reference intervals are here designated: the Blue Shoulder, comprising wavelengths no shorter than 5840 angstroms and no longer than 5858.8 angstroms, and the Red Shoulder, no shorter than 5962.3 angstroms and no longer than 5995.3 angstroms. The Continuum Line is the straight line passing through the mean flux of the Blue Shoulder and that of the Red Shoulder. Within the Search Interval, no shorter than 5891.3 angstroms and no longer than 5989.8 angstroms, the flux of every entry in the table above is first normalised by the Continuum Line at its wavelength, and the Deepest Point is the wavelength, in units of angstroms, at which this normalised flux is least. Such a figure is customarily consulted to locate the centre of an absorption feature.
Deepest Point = 5900.82 angstroms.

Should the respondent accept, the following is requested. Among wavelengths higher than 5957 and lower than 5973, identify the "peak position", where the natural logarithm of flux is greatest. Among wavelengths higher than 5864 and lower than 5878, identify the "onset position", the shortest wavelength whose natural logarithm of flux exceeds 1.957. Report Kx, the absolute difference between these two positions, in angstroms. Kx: 98.1 angstroms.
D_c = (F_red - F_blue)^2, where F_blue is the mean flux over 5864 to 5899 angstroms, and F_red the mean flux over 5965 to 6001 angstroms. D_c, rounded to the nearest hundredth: 0.00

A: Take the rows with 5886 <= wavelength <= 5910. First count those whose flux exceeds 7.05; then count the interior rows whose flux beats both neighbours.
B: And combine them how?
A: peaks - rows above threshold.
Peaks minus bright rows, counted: 0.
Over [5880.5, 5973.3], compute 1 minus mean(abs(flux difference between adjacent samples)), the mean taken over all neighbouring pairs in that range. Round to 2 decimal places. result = 0.62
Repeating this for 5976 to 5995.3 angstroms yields 0.69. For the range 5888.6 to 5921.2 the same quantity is 0.53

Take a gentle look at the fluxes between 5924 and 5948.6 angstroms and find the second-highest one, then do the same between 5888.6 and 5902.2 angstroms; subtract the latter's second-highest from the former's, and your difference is 0.14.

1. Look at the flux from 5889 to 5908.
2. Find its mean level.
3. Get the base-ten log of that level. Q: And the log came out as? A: 0.838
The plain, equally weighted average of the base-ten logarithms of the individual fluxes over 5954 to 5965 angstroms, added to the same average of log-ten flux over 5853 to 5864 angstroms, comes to 1.73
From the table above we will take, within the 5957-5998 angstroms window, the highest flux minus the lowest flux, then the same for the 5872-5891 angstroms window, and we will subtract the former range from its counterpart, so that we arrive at -1.1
